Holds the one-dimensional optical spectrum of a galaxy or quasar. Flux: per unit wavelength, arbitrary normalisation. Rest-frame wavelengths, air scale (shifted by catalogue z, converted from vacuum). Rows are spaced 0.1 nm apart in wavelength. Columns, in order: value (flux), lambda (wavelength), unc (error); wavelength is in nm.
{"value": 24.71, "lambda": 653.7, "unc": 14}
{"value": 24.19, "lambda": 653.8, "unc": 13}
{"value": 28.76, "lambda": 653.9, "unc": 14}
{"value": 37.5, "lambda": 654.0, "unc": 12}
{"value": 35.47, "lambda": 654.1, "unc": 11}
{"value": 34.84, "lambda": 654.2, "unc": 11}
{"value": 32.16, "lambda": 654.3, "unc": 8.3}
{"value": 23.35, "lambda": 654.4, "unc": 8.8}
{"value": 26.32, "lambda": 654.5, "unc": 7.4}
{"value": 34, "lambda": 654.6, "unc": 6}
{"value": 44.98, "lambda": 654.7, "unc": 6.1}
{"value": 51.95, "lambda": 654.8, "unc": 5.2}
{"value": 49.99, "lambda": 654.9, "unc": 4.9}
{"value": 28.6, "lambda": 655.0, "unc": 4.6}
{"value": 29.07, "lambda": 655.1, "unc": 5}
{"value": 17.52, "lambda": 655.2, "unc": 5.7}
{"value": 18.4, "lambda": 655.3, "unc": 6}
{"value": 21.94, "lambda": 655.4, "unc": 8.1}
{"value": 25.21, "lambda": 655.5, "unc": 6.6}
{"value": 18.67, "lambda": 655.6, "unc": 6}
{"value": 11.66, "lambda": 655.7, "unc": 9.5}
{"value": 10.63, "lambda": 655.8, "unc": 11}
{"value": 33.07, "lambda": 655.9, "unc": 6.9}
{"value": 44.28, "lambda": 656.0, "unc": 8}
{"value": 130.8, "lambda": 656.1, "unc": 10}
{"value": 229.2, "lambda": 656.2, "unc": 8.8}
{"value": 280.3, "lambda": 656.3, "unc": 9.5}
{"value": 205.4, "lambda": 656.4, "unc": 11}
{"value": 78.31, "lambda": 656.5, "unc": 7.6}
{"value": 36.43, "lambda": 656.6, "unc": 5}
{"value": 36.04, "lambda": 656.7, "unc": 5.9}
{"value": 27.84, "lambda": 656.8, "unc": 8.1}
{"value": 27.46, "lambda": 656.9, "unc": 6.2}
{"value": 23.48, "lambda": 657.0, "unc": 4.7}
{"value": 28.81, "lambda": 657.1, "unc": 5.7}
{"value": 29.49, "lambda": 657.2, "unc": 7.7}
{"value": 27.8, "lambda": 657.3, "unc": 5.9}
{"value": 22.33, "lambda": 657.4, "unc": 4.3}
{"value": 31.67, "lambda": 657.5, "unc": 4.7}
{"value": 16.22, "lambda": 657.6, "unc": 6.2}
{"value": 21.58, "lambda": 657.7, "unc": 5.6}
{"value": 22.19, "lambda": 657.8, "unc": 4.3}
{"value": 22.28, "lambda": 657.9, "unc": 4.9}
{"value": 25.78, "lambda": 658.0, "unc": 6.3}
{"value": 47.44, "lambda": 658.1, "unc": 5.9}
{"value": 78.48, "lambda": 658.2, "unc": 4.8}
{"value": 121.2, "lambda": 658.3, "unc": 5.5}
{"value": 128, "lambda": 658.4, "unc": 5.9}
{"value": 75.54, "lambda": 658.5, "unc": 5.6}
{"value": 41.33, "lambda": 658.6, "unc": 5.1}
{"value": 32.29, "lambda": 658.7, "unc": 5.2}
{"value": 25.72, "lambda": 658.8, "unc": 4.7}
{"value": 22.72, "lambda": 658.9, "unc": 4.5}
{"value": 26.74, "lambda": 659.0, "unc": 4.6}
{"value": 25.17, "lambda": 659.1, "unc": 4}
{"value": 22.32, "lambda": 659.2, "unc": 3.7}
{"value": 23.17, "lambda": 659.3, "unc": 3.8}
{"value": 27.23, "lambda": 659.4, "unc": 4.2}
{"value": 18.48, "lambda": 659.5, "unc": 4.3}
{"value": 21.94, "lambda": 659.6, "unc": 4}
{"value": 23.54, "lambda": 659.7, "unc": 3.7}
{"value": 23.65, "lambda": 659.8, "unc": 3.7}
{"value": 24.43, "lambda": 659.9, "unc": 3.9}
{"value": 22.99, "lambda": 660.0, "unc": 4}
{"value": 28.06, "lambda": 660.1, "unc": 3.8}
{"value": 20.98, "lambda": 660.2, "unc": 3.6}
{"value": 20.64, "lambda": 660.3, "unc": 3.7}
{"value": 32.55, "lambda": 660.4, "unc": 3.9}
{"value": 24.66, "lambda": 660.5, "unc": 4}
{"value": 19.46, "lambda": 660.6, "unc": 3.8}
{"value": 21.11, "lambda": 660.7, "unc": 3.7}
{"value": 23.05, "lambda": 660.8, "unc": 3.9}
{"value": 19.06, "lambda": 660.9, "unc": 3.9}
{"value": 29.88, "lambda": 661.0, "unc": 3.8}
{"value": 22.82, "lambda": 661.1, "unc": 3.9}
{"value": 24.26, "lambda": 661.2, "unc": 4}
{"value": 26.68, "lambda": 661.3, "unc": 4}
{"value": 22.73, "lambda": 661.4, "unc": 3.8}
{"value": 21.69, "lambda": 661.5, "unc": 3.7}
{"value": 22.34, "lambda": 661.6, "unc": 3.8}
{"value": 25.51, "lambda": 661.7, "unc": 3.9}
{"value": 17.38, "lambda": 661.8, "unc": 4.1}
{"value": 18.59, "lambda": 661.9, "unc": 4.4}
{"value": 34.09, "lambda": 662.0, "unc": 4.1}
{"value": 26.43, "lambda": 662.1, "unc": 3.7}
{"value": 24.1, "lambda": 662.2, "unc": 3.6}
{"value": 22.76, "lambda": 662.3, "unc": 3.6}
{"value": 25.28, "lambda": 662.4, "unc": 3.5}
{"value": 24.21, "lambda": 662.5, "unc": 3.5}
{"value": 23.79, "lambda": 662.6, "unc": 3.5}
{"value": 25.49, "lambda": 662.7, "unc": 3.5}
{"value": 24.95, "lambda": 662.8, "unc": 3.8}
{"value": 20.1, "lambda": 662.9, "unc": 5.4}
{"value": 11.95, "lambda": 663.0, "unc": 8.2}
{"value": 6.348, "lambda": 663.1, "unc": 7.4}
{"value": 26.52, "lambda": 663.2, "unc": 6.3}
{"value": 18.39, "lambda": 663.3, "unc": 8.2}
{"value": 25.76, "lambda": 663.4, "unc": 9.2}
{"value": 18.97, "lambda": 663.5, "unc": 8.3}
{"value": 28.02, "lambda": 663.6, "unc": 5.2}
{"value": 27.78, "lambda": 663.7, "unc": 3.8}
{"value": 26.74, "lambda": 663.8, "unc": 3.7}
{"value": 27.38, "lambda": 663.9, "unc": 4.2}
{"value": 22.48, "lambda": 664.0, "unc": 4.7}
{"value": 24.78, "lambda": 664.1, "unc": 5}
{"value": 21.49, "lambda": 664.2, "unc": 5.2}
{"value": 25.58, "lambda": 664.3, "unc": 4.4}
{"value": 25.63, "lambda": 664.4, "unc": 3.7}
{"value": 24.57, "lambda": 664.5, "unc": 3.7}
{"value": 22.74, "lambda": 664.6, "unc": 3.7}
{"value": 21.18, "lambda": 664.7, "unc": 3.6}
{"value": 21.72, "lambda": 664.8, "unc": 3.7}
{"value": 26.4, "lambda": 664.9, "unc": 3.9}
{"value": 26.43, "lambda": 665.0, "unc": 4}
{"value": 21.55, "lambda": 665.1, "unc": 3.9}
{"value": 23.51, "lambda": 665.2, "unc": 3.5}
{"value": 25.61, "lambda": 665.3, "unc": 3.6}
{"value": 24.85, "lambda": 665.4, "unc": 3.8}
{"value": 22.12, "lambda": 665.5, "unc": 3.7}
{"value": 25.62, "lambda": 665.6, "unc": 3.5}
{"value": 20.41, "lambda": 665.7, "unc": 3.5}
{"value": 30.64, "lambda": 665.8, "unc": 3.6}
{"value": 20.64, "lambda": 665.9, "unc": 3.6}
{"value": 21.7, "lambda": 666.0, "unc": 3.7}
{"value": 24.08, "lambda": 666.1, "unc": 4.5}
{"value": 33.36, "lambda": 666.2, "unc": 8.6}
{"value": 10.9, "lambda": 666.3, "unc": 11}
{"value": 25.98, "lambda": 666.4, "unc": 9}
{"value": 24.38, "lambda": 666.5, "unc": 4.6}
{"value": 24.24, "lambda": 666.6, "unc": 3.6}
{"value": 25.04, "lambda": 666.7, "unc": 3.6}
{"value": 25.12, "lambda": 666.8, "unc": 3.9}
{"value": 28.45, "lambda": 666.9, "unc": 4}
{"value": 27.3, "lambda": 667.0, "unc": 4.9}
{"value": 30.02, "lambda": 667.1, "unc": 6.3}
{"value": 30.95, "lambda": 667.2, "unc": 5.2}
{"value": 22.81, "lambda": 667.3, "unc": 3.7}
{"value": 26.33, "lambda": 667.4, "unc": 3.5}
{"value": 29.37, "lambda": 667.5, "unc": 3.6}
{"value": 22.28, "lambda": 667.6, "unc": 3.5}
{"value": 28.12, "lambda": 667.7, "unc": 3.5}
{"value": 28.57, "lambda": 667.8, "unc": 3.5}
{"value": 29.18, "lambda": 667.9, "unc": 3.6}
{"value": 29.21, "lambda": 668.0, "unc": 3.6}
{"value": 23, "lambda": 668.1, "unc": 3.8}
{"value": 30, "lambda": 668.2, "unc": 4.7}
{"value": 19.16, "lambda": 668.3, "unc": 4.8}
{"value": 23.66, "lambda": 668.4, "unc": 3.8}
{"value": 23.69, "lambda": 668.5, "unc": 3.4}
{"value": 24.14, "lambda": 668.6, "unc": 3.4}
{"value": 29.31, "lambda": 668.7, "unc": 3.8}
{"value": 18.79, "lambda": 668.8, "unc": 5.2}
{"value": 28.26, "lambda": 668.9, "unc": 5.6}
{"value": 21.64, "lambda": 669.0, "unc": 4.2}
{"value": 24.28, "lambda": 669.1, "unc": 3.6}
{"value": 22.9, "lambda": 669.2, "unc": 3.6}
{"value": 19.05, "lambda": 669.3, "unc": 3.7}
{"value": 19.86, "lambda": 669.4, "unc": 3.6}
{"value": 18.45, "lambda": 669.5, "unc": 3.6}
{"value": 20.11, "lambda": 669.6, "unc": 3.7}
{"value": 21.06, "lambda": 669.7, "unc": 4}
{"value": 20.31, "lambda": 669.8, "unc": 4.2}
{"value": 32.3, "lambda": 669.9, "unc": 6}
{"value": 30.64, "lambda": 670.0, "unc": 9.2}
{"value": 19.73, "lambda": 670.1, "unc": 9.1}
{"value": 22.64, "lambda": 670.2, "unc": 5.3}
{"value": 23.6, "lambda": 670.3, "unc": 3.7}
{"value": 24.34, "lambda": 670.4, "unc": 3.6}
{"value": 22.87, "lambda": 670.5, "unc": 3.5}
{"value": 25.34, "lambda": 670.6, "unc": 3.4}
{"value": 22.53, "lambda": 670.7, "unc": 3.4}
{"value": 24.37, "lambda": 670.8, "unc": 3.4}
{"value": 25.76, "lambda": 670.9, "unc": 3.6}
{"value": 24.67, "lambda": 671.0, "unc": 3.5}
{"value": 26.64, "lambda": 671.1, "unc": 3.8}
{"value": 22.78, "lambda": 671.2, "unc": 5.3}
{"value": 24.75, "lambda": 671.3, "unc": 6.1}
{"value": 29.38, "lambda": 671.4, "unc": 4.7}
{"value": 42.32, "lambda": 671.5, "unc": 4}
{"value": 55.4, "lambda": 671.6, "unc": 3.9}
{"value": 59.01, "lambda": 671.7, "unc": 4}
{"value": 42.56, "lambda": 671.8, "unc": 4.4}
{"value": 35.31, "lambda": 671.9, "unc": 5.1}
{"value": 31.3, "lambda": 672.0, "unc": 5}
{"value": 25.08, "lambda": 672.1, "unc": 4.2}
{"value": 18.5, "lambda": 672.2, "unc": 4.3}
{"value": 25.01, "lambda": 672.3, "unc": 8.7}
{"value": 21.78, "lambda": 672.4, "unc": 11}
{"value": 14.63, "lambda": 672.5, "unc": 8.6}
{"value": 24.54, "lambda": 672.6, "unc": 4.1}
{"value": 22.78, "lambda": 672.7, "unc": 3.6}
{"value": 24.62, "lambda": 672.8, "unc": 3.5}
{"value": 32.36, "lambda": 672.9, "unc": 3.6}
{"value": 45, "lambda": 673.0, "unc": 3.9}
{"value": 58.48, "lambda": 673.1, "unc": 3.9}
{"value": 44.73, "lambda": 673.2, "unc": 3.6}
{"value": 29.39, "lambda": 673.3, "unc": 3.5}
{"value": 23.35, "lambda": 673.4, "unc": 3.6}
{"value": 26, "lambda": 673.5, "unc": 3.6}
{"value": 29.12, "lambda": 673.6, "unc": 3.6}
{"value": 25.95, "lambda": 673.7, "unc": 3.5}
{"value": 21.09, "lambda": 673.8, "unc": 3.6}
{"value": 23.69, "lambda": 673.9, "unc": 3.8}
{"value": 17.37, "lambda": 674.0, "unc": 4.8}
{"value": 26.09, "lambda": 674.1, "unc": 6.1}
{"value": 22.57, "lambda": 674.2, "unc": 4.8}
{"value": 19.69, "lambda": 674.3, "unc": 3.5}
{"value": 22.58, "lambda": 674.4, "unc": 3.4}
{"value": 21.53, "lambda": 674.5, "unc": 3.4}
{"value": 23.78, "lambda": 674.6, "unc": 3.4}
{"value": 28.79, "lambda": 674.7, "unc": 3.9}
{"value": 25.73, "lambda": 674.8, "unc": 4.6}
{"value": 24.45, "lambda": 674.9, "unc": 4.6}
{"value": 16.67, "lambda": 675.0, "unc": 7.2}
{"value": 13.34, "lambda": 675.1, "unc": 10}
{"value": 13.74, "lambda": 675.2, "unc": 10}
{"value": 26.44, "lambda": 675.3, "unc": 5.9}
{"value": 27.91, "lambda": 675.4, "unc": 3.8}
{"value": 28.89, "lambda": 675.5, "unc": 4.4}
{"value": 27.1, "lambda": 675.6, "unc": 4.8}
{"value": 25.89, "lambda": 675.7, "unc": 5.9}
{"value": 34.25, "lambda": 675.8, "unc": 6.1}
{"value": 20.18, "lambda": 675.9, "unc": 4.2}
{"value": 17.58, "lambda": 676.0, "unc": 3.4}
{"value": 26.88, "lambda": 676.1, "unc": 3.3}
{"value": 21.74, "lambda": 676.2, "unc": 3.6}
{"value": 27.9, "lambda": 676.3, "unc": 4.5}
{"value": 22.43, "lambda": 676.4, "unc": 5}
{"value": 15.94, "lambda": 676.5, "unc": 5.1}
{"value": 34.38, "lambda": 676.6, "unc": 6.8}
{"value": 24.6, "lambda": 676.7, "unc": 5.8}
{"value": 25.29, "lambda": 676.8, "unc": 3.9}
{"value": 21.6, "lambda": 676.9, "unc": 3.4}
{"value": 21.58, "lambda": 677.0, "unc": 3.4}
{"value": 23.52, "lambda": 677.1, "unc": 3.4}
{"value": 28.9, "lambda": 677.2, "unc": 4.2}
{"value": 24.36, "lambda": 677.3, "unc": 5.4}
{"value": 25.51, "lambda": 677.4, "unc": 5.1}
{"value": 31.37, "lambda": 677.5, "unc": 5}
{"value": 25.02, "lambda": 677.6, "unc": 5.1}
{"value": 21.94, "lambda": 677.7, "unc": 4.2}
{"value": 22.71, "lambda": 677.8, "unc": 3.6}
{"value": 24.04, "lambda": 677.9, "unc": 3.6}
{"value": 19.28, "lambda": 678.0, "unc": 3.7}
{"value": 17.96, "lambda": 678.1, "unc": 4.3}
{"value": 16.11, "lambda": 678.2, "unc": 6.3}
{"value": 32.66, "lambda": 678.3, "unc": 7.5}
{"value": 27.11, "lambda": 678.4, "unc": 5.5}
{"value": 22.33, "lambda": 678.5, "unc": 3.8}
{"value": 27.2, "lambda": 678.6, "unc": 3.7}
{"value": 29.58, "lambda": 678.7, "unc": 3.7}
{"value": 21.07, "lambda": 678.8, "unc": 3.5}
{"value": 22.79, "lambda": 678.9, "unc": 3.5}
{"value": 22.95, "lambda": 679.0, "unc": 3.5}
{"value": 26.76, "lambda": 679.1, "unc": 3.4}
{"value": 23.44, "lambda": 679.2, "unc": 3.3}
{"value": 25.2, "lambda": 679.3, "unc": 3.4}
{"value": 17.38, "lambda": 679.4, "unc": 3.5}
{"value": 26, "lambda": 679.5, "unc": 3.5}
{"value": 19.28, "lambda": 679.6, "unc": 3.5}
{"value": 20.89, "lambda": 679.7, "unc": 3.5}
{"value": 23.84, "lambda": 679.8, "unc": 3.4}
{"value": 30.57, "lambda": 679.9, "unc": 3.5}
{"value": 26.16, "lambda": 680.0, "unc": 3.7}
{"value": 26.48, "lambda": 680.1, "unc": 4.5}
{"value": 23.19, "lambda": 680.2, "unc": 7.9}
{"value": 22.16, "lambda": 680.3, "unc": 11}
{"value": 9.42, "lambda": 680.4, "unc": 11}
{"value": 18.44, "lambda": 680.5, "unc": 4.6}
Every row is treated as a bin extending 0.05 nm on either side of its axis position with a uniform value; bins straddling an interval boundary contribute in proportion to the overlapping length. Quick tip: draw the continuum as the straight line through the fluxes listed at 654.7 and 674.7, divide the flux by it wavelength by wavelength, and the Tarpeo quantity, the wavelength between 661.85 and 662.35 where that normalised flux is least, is 661.9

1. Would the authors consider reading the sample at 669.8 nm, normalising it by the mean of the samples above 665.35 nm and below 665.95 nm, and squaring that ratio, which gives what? 0.71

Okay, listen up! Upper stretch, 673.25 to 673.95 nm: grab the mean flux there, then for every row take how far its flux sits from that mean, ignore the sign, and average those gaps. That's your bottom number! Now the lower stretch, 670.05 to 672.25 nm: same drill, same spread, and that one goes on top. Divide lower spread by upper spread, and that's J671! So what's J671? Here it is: 3.4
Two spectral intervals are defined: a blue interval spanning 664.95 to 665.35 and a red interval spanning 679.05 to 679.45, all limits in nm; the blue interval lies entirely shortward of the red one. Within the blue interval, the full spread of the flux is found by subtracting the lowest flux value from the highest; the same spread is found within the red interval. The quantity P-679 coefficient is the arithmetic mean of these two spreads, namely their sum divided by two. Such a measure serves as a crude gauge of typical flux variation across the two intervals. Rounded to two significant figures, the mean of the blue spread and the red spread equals 7.1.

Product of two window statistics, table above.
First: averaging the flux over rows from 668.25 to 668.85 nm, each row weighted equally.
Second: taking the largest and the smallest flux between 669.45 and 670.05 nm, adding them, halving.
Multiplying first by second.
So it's 587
